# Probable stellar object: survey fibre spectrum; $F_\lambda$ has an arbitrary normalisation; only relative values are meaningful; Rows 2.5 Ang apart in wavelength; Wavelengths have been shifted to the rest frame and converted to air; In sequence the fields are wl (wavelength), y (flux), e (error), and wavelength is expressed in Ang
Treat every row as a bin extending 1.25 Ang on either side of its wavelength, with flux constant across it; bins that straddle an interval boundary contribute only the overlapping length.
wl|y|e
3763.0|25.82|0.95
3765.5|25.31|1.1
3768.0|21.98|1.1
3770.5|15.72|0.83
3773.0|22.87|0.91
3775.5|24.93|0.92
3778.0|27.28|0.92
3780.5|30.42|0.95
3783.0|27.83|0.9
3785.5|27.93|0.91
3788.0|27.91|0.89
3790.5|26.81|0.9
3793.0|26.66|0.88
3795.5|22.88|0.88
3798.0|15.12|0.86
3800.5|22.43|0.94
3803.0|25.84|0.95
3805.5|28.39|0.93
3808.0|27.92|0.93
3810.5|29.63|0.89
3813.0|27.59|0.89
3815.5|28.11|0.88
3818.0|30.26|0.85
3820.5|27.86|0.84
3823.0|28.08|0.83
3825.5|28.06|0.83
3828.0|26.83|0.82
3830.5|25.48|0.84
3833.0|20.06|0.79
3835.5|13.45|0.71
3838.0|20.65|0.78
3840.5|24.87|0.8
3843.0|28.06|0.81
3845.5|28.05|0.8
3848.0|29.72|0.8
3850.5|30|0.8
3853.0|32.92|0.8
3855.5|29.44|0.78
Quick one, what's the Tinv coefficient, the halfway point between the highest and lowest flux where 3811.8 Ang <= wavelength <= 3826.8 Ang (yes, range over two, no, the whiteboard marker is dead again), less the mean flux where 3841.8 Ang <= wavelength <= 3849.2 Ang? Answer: 0.3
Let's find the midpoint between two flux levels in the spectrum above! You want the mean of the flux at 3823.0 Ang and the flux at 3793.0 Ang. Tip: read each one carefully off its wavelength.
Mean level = 27.4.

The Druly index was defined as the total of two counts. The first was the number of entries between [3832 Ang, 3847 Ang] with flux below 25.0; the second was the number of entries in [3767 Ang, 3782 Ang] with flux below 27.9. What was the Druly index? 9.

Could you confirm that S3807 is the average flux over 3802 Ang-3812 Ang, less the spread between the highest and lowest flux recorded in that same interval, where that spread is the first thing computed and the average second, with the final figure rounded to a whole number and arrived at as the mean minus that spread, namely 24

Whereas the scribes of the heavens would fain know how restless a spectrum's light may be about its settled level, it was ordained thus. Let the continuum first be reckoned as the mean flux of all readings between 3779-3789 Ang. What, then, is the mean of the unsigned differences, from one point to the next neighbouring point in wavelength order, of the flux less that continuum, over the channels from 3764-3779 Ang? 4.2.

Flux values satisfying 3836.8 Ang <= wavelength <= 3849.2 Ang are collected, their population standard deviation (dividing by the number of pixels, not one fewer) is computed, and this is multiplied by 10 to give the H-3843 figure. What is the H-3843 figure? 32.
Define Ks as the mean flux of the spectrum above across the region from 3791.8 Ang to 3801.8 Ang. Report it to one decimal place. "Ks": 21.8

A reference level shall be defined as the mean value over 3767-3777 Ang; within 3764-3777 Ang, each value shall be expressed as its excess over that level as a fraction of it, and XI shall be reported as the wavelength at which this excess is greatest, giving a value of 3765.5 Ang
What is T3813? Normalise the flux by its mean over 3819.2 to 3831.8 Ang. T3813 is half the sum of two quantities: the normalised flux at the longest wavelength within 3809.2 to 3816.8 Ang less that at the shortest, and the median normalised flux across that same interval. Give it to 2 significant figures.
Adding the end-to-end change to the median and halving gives 0.49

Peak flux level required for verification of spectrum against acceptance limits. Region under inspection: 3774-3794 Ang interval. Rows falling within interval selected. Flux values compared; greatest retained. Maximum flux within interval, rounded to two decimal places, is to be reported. 30.42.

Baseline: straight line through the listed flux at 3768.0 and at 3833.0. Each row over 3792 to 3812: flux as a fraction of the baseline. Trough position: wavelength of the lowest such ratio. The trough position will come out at 3798.0 Ang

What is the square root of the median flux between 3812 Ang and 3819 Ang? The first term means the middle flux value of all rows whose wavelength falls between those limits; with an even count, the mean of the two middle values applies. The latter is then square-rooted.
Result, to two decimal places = 5.30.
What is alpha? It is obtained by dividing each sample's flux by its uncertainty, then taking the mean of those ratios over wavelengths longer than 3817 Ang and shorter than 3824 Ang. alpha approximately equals 34.2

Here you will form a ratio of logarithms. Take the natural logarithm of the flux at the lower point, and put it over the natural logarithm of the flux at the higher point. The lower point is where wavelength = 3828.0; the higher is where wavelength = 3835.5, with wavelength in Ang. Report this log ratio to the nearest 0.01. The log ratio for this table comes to 1.27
